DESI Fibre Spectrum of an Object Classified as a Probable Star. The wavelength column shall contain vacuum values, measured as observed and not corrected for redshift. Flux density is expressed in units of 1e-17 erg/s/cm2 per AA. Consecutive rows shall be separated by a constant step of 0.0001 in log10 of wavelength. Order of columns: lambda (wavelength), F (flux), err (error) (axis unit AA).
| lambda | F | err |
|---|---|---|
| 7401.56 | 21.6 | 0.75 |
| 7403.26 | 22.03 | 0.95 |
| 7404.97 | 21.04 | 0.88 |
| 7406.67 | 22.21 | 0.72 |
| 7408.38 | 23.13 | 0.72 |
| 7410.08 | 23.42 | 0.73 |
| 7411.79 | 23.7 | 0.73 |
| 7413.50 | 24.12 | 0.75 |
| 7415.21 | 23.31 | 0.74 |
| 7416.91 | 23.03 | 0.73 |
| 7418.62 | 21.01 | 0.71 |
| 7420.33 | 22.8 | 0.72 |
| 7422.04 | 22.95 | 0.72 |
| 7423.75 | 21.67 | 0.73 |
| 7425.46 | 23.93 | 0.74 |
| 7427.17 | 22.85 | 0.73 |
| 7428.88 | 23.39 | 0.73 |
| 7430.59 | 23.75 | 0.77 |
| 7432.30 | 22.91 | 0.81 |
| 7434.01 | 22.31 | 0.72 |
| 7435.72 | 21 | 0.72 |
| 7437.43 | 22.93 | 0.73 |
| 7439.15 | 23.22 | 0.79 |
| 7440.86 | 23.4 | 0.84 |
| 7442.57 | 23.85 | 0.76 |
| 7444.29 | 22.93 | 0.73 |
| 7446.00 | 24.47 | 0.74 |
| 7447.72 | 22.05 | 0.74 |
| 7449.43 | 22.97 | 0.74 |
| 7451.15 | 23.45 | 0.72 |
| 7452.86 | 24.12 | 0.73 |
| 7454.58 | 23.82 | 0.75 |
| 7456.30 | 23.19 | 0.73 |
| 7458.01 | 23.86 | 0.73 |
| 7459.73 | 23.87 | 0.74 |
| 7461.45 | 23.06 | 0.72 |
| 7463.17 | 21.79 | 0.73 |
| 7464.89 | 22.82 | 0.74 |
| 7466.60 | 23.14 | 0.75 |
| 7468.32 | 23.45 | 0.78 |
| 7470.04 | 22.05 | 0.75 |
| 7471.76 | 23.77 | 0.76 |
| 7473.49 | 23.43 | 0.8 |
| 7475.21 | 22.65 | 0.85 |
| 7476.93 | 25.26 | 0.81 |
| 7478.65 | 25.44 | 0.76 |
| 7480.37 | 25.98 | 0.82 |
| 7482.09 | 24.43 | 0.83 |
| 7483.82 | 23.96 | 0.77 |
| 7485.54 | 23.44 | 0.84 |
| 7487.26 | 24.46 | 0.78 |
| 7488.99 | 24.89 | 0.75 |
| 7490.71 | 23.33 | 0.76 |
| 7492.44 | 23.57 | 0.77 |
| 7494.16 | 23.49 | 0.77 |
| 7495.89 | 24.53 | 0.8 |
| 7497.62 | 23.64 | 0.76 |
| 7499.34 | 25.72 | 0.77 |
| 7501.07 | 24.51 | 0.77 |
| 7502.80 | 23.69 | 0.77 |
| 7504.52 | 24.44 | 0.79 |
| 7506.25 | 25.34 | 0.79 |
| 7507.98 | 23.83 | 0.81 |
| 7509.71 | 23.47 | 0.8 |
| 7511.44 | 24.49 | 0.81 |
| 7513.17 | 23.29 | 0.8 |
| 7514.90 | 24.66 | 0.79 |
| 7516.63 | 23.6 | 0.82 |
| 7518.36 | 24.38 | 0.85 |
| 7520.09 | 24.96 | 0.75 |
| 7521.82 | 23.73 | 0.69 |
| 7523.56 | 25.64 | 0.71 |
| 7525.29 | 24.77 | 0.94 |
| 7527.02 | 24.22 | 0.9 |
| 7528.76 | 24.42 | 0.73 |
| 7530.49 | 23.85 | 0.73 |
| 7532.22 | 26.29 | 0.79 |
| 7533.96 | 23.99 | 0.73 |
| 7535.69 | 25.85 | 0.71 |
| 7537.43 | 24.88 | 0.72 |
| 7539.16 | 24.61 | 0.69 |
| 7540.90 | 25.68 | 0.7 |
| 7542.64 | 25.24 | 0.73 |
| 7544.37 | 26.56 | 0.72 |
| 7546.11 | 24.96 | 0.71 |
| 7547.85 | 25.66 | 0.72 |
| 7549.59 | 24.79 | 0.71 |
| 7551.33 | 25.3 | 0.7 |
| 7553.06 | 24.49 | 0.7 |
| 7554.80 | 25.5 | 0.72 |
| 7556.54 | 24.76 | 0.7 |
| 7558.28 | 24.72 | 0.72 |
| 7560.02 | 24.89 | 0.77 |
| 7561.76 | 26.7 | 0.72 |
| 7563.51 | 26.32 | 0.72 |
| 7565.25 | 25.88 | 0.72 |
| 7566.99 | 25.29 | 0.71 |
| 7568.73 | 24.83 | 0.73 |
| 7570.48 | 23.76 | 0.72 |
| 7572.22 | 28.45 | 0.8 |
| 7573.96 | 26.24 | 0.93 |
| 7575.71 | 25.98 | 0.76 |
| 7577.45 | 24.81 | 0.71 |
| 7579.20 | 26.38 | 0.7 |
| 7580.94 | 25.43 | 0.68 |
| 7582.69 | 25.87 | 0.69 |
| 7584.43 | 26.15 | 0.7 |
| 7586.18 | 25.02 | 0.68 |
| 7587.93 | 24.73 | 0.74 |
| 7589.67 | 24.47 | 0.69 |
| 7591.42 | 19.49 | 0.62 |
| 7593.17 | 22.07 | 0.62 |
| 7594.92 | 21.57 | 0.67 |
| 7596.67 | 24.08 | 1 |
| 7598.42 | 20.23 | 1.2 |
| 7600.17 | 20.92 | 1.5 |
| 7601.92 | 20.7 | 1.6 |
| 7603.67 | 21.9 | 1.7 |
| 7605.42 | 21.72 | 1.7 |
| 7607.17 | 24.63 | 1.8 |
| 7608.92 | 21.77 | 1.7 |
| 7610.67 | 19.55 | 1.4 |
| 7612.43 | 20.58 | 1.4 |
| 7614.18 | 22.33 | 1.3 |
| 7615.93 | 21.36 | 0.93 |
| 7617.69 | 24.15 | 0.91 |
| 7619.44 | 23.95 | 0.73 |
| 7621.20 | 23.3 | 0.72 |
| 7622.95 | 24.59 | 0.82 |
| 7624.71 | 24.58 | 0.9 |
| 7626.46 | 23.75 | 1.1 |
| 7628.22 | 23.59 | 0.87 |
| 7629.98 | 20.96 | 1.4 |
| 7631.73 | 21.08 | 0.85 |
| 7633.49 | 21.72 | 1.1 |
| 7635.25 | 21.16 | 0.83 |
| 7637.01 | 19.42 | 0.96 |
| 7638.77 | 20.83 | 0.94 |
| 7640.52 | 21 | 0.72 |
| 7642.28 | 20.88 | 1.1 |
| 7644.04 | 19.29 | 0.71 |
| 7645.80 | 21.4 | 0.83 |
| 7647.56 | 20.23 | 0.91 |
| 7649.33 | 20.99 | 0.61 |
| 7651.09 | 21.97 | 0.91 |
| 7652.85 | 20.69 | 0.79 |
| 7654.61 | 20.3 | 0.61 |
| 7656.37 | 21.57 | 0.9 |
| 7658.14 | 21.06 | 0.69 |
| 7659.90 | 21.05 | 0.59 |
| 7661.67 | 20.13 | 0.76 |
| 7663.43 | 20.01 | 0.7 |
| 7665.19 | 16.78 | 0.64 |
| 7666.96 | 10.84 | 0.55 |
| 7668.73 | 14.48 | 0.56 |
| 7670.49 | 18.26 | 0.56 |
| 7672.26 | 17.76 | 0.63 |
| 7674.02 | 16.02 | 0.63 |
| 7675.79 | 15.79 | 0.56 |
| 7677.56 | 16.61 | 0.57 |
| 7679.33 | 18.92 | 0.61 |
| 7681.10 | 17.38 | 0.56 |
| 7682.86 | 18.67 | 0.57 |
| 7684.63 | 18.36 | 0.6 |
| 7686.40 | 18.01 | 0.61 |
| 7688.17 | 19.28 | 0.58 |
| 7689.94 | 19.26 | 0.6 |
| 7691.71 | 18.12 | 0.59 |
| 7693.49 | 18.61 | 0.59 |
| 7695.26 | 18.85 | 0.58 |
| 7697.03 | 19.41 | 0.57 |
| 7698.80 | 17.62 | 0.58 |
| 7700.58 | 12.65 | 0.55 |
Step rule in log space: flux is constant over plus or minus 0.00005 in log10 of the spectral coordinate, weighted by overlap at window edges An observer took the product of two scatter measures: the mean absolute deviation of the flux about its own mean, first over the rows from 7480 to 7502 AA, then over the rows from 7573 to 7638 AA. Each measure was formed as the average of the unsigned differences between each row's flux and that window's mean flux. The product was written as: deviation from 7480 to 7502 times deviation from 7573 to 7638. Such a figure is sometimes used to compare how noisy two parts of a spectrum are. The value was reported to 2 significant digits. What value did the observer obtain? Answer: 1.3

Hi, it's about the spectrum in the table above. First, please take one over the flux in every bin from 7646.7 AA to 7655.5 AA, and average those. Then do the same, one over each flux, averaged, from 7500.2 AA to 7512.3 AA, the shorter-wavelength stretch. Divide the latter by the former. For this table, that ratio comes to 0.86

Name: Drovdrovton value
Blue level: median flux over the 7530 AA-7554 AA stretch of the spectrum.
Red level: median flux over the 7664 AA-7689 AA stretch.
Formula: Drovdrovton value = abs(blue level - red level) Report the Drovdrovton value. 8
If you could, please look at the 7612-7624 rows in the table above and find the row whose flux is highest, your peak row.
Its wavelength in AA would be 7622.95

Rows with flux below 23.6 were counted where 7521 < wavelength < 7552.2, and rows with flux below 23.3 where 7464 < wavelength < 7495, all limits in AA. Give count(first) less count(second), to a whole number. -4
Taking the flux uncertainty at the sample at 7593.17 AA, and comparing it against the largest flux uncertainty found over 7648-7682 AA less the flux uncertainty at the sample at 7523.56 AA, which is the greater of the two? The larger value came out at 0.62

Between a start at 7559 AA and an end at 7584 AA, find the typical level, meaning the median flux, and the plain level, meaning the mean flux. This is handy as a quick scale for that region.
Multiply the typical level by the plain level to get 667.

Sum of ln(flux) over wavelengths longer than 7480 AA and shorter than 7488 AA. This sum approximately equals 16.0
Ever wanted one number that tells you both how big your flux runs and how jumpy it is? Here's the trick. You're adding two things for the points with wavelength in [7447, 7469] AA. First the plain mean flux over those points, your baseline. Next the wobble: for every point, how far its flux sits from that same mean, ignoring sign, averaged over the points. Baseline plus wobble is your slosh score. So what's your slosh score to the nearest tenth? 23.7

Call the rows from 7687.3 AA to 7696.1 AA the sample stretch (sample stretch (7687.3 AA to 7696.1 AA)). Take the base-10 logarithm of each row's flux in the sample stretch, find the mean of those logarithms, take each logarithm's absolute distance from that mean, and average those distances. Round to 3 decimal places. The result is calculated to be 0.009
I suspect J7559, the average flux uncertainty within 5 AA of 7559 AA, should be 0.725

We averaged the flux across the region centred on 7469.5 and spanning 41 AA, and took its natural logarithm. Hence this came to 3.17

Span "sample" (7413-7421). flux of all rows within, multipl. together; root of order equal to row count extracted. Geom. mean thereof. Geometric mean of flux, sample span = 22.8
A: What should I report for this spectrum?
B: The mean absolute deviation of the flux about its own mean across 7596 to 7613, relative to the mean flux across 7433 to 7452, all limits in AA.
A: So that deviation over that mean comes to 0.053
